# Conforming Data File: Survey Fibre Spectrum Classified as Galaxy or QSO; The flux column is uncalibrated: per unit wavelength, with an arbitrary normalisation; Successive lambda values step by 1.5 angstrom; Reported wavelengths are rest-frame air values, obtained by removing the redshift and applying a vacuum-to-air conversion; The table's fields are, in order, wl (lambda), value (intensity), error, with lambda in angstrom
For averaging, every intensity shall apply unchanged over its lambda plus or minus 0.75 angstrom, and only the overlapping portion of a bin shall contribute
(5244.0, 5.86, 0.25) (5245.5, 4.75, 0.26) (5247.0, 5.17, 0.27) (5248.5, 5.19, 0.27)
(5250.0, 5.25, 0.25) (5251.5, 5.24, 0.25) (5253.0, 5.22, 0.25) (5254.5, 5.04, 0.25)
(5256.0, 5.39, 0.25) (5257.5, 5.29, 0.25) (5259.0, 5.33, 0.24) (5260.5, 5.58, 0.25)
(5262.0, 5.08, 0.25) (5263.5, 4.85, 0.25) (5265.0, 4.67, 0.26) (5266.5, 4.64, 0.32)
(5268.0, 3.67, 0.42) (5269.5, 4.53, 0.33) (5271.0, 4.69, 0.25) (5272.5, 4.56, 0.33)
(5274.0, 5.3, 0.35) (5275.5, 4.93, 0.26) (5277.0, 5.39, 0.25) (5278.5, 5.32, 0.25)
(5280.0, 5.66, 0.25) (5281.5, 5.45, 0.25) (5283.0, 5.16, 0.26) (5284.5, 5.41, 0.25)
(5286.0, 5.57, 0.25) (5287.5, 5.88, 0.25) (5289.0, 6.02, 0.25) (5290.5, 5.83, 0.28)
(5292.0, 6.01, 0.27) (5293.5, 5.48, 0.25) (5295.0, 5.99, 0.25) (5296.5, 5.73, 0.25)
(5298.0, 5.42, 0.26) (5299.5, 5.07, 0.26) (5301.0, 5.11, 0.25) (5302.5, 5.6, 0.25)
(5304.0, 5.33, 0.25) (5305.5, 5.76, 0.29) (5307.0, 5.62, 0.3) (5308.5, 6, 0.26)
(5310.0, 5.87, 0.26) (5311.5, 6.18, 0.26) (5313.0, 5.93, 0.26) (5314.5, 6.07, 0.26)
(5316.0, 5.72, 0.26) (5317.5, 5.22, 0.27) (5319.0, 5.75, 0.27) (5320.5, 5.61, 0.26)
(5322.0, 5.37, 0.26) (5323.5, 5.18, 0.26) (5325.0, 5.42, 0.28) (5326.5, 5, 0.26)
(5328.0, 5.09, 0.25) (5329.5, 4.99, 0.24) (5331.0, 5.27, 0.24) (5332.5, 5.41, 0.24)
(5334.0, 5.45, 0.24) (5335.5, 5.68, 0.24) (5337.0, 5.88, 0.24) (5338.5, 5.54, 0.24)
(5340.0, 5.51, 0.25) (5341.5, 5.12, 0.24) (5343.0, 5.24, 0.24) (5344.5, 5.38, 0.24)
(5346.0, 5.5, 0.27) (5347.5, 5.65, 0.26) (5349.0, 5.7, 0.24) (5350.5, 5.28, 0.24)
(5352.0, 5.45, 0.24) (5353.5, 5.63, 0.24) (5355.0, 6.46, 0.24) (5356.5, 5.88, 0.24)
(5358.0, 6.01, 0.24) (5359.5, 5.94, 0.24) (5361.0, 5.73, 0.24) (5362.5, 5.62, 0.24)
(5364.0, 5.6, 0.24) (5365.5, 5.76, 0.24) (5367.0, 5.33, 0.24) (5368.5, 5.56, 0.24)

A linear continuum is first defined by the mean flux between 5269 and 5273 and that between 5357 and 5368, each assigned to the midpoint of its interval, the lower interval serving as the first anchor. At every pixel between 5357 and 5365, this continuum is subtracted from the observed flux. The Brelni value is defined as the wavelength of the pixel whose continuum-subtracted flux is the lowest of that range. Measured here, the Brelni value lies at 5364.0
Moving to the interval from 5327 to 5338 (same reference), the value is 5329.5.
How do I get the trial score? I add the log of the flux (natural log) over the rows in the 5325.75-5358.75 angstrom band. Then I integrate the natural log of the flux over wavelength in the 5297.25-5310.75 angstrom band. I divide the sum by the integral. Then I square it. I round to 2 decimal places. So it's 2.64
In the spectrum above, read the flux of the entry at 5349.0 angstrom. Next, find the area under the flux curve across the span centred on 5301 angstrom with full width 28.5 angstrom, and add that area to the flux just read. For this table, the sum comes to 169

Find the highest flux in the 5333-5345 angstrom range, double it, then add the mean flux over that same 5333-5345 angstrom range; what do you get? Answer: 17.2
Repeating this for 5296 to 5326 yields 18.0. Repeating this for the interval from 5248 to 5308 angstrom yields 17.3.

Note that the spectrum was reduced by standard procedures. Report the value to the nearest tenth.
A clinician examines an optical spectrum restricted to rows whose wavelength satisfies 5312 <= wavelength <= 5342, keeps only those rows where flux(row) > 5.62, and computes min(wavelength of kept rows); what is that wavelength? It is 5313.0 angstrom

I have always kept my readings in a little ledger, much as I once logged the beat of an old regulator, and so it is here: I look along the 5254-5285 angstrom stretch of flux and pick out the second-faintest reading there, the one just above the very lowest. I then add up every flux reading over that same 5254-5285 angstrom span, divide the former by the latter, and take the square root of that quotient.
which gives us 0.21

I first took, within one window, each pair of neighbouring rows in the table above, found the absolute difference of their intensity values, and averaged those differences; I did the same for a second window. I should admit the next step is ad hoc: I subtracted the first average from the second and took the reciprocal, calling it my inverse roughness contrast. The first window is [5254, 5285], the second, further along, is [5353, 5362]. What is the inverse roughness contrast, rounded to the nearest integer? 27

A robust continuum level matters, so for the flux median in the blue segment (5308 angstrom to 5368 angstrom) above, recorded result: 5.6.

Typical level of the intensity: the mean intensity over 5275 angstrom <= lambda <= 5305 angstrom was 5.52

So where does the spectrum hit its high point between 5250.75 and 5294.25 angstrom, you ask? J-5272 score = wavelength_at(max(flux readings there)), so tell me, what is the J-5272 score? 5289.0 angstrom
